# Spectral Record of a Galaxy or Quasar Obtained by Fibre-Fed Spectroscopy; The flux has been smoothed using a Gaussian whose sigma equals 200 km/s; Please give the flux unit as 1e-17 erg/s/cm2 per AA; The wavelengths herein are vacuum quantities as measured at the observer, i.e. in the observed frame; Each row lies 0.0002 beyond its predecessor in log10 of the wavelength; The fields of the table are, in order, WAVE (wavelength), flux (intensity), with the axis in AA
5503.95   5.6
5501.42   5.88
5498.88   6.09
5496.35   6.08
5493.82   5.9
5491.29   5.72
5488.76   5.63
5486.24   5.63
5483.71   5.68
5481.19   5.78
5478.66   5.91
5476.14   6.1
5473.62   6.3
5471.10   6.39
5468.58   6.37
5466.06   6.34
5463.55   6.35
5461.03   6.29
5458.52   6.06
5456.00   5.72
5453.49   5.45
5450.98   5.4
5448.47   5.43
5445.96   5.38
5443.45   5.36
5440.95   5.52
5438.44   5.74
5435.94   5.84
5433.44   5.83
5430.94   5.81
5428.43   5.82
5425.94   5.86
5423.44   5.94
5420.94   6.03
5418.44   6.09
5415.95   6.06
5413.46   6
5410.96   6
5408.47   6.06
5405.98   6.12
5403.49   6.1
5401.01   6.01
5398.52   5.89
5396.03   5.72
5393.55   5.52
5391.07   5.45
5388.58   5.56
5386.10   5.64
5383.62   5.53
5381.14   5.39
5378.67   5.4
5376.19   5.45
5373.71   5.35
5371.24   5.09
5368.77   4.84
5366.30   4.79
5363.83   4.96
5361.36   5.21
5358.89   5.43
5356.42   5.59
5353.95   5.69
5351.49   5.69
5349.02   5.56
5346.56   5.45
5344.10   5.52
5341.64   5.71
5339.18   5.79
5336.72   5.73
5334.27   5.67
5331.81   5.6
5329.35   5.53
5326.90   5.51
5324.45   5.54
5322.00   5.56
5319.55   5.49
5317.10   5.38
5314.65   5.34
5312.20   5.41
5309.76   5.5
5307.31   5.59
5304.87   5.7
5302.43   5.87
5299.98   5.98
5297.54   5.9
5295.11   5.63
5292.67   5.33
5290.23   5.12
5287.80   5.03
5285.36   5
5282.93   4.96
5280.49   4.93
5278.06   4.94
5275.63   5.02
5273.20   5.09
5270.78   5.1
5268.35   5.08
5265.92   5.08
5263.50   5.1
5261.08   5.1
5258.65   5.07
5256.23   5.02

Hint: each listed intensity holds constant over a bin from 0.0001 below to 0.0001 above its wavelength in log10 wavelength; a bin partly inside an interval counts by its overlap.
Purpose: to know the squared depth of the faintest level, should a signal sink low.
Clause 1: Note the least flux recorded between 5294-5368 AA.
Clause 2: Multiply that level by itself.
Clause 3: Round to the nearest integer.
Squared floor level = 23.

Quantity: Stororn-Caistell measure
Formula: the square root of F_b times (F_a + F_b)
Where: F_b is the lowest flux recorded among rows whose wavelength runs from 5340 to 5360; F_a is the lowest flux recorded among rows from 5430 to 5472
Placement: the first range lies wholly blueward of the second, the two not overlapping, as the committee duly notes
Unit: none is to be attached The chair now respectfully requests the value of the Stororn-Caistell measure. 7.7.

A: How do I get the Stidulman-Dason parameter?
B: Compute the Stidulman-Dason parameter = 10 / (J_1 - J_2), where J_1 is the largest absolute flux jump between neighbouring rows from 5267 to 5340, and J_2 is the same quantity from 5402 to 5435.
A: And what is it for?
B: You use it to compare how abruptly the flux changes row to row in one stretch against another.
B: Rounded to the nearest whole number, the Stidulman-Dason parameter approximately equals 48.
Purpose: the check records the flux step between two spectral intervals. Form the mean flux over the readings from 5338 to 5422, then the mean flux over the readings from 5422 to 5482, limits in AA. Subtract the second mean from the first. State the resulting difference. -0.27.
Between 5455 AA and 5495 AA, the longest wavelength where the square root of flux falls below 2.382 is 5488.76 AA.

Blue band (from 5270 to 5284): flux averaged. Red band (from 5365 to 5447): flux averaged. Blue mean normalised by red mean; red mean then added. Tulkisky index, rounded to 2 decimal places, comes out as 6.56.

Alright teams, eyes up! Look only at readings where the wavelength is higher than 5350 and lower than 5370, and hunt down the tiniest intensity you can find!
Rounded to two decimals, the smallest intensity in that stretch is 4.79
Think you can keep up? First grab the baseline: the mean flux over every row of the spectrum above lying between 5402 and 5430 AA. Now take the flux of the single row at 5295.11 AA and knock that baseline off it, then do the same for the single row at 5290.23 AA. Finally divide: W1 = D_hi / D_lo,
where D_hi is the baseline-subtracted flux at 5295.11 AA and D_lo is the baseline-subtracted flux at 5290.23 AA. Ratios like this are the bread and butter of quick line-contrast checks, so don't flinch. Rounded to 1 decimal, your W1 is 0.4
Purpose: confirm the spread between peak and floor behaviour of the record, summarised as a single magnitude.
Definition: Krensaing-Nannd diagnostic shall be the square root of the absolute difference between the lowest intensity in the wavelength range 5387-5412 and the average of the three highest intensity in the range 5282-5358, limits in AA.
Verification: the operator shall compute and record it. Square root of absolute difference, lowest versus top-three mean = 0.68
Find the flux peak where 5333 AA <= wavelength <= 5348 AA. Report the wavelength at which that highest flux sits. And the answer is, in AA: 5339.18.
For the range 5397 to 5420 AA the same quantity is 5405.98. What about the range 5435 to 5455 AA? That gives 5435.94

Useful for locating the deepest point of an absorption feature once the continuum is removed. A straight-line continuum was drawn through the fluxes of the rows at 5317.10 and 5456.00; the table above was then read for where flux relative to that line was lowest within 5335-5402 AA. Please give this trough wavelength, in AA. 5366.30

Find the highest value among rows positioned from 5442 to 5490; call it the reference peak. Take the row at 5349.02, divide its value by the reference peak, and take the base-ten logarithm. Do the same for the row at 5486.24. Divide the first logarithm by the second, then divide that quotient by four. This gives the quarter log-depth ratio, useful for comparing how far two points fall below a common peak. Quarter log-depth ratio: 0.27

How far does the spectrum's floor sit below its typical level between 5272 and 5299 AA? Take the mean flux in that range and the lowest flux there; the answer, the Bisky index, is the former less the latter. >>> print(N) 0.25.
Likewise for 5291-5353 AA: 0.27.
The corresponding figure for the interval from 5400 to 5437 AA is 0.16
